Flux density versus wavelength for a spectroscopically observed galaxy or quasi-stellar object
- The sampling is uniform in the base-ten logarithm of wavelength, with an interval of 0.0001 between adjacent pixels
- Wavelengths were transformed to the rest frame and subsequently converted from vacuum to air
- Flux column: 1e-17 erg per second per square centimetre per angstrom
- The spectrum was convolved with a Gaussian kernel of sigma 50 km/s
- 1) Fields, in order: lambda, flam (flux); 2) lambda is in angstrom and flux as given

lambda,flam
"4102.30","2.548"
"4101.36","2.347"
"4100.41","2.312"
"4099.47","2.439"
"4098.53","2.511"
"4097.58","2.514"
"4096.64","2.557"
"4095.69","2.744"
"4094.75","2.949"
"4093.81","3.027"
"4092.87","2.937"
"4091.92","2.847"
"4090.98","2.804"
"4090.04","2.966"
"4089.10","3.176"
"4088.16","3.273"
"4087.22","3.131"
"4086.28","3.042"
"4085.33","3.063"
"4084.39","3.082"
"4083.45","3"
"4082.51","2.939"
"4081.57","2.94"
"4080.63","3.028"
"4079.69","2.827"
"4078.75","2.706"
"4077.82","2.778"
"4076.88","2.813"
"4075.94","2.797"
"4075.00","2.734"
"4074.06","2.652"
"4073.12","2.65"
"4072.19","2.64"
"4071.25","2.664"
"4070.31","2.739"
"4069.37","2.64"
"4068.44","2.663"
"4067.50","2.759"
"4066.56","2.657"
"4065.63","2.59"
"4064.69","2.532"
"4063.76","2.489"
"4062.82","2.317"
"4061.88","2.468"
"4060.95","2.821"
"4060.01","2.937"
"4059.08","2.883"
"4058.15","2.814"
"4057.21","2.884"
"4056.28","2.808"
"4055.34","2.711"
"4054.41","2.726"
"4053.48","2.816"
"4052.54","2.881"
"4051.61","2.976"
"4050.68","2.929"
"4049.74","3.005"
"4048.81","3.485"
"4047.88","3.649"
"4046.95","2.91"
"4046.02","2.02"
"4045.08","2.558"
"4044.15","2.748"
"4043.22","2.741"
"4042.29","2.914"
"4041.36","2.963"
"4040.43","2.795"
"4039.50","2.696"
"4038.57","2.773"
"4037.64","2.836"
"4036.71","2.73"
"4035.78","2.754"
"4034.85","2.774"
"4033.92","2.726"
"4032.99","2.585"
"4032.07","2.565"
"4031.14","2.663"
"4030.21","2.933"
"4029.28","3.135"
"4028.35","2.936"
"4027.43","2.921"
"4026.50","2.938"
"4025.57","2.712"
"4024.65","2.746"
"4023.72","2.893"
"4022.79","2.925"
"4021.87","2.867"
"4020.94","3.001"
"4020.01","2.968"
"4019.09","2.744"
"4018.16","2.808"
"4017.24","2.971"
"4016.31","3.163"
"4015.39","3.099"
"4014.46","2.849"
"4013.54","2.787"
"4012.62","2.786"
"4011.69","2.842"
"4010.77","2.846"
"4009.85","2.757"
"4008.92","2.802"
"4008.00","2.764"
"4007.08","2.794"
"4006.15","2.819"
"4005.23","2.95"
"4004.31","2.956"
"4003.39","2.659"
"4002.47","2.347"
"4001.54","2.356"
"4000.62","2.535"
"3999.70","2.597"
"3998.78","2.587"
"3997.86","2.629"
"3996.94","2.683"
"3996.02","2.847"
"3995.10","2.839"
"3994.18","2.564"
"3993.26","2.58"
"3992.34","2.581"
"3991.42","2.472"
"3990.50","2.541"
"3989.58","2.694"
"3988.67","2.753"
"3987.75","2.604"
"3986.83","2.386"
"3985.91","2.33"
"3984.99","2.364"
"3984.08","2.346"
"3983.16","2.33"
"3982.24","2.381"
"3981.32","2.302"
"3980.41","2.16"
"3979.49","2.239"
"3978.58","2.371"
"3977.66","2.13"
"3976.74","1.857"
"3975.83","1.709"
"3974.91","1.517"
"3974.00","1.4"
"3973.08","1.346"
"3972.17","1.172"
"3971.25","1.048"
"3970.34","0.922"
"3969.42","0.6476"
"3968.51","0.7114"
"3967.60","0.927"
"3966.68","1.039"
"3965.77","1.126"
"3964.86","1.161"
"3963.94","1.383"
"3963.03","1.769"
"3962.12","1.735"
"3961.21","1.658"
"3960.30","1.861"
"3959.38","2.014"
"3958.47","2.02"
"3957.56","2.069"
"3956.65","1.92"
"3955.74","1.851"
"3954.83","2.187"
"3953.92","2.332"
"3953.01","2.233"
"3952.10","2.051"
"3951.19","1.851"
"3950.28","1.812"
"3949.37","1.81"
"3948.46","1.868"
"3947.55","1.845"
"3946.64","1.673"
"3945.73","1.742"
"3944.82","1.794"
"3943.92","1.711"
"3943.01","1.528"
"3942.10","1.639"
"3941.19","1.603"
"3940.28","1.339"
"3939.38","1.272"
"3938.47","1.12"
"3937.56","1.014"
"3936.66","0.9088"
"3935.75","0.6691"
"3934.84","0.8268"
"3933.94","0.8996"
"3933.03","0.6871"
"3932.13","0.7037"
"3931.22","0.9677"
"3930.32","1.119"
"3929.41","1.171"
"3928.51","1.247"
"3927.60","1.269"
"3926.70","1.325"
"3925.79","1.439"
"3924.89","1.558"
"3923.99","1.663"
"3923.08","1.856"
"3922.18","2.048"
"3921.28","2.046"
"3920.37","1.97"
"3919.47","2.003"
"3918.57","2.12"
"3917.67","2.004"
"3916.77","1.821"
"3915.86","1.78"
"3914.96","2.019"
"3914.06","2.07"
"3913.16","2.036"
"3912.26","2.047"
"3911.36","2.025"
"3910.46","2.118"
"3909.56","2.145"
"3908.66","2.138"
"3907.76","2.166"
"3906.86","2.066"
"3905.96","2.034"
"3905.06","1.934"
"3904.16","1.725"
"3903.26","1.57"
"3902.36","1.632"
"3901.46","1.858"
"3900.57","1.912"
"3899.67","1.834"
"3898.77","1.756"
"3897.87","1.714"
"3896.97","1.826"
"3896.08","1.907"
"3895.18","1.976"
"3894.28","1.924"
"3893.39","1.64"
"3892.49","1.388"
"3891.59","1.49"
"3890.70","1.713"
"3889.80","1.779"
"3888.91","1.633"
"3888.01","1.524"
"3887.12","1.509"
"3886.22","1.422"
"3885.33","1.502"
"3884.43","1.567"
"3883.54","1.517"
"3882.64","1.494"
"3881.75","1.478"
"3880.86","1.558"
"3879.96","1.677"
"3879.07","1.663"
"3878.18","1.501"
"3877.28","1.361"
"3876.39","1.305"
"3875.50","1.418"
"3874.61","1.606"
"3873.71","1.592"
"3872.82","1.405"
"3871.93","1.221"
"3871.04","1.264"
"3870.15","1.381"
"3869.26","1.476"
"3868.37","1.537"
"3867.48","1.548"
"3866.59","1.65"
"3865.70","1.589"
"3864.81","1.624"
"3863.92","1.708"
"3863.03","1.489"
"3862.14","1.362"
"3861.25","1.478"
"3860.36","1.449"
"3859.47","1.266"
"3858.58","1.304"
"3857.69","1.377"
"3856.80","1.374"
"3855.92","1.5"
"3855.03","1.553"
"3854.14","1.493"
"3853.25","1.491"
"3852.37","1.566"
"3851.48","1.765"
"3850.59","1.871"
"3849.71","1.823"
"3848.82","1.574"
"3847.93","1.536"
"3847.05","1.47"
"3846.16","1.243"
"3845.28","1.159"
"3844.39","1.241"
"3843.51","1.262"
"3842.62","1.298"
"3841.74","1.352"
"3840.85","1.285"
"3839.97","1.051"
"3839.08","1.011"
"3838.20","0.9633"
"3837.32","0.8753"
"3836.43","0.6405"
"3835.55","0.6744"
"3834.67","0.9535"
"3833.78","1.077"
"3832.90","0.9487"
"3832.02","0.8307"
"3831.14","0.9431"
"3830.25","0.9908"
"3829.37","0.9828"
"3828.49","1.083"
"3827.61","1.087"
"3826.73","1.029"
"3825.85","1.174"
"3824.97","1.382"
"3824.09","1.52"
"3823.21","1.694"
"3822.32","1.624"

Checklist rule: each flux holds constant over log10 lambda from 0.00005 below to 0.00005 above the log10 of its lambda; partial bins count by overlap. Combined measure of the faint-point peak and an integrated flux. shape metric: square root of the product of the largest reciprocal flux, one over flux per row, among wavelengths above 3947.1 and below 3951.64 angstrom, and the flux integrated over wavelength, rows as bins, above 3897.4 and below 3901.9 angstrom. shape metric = 2.12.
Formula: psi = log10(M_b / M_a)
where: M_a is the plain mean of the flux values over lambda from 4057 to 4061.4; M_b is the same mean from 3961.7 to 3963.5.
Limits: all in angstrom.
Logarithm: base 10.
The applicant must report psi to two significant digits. -0.21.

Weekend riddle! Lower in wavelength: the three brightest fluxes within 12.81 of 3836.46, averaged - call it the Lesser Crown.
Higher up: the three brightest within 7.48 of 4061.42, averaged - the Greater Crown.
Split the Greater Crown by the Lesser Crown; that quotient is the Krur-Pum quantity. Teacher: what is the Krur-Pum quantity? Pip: 1.9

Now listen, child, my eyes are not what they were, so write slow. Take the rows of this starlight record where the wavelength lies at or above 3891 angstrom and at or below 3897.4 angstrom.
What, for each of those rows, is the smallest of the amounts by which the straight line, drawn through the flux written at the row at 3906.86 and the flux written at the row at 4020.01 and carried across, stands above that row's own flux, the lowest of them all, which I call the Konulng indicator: 0.00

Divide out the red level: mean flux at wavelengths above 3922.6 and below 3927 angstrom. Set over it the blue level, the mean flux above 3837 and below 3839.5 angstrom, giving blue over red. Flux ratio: 0.61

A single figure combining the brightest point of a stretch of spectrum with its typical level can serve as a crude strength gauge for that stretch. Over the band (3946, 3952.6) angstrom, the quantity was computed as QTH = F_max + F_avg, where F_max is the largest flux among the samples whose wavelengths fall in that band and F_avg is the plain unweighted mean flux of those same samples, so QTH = 3.9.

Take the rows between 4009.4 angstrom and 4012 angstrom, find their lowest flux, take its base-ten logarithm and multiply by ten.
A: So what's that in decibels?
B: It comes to 4.4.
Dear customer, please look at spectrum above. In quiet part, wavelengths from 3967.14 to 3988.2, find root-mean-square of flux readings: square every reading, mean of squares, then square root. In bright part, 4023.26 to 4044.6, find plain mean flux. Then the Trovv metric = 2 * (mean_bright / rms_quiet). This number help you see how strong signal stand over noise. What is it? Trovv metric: 3.0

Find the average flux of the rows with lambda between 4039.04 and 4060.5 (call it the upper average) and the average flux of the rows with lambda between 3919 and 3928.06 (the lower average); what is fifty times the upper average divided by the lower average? 83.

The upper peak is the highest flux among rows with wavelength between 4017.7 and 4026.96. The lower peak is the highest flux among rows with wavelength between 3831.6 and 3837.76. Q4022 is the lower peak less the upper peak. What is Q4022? -1.9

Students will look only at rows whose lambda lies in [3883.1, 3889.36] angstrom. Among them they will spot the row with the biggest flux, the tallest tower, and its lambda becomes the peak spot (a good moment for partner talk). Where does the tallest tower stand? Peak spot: 3888.91 angstrom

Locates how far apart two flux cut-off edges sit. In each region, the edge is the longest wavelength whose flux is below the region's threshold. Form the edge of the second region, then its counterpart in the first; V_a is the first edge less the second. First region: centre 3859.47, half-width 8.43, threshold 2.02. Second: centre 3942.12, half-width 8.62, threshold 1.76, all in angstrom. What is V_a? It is -79.2 angstrom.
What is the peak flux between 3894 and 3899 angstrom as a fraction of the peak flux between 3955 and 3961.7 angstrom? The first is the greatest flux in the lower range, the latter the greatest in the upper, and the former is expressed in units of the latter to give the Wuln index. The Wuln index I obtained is 0.96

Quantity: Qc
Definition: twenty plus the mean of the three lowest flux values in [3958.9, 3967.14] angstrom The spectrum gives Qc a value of 21.1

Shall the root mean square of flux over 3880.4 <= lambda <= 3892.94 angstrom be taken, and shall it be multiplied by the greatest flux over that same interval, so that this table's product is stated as 2.7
